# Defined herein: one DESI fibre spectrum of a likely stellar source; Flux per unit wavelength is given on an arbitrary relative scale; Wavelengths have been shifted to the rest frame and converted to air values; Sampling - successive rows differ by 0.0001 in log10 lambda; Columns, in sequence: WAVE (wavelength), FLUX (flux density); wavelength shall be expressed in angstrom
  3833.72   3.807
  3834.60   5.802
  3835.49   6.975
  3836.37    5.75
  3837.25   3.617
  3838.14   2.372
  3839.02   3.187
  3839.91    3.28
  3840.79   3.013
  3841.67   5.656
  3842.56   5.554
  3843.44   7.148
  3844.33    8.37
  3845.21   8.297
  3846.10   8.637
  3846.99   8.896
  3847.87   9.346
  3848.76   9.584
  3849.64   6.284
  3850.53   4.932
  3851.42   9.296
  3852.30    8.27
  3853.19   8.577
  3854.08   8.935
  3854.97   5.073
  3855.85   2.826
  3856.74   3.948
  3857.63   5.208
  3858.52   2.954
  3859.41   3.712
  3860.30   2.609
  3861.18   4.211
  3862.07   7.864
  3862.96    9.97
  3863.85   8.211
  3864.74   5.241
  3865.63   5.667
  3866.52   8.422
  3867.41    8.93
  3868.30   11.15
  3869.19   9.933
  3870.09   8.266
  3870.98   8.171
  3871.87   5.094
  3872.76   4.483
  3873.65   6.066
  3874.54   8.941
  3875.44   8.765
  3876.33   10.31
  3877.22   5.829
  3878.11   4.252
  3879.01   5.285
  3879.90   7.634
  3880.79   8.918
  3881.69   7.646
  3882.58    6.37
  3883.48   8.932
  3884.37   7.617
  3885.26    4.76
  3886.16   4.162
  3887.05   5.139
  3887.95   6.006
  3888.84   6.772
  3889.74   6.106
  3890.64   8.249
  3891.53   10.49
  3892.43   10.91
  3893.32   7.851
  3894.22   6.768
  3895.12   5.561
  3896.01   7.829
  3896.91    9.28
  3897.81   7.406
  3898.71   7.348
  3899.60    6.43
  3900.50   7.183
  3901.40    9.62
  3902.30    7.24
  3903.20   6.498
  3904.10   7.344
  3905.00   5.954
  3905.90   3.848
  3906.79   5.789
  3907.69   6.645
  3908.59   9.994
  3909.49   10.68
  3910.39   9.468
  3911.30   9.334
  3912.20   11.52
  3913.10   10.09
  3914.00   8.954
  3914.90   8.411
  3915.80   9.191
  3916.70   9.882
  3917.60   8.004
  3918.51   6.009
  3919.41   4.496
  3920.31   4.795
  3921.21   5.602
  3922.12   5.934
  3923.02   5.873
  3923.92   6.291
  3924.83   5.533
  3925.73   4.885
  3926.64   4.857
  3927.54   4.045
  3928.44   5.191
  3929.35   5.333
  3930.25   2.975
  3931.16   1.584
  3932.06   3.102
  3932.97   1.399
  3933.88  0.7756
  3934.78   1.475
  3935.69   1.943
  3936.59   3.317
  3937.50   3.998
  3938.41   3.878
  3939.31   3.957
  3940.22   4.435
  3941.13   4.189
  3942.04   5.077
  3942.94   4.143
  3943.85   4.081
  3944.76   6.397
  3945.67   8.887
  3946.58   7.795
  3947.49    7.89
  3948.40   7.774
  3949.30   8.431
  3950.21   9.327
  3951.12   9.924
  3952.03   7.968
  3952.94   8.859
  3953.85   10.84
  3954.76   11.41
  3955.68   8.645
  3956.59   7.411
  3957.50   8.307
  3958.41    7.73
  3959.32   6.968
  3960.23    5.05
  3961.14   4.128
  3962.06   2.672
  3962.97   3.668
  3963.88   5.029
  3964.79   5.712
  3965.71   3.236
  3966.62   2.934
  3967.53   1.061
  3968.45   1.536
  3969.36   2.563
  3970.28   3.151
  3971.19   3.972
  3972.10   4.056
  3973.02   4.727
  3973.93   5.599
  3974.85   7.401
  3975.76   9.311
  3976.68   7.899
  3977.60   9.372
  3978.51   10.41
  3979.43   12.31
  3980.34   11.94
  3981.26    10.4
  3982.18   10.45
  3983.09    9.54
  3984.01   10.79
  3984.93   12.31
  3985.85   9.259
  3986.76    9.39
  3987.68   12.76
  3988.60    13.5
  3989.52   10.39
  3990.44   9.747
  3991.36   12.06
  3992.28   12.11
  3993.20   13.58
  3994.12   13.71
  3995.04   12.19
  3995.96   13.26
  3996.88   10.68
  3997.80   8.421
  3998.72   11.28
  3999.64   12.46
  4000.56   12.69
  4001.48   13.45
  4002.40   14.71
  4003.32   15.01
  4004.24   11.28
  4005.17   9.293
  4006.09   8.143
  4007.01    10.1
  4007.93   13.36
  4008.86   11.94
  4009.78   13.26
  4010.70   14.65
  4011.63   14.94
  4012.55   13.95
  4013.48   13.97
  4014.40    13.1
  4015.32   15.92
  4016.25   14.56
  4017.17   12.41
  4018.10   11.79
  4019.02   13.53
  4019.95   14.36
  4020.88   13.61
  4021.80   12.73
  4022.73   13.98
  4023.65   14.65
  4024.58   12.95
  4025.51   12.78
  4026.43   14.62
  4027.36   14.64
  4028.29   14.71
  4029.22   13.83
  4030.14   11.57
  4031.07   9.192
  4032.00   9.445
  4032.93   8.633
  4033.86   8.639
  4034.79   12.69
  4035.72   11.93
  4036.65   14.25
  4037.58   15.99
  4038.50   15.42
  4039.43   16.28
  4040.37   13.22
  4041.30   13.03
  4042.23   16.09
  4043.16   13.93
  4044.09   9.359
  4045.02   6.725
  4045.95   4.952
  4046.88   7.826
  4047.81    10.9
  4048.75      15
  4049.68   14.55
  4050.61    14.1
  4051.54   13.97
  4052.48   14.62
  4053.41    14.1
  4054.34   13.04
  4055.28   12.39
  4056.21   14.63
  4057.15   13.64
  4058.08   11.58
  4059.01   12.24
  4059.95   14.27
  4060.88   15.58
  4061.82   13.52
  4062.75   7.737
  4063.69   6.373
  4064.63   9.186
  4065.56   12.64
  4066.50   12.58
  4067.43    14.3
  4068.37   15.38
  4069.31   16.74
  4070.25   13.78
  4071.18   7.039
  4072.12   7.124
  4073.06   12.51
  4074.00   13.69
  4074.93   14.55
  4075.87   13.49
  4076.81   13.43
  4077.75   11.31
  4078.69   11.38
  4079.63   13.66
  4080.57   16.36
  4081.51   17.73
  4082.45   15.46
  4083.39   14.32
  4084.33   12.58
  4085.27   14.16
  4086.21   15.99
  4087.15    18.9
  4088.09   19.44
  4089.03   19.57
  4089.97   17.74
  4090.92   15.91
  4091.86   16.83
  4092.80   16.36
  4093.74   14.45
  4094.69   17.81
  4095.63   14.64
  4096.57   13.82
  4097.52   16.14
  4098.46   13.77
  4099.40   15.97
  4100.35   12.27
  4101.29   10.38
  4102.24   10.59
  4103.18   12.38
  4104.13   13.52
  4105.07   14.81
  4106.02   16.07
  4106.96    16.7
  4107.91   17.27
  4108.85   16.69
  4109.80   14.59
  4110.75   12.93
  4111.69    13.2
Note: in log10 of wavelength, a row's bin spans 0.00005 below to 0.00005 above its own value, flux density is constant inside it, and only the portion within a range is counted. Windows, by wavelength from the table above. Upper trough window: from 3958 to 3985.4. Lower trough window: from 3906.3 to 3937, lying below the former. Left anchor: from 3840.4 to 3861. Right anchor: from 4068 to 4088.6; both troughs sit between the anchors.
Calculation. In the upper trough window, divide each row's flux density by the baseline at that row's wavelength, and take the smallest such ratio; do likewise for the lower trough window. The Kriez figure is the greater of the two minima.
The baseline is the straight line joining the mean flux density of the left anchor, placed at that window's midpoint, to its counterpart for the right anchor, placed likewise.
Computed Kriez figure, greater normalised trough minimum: 0.1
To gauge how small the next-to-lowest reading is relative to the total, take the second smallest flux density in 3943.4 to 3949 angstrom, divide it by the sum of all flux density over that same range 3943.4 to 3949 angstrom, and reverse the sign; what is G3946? -0.149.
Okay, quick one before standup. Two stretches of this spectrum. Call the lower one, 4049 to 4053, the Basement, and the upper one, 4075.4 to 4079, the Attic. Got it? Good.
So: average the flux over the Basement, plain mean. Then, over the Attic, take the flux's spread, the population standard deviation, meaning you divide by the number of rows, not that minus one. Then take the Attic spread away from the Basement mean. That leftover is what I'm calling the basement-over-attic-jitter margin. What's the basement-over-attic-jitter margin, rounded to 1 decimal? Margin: 13.3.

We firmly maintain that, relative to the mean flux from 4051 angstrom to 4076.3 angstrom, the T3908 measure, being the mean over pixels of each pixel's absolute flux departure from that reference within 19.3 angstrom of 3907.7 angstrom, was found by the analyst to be 5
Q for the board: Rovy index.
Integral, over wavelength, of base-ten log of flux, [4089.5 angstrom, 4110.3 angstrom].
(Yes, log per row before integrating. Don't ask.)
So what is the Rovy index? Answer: 24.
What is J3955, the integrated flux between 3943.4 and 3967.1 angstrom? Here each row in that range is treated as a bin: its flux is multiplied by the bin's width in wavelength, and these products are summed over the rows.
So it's 165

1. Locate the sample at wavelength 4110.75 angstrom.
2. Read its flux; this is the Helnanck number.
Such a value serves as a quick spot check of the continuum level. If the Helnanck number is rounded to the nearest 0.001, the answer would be 12.930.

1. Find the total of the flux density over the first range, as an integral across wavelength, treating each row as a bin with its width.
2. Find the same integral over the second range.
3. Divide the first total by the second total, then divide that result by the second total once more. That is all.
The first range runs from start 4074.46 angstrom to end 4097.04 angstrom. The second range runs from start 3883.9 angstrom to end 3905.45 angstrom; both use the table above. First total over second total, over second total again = 0.0145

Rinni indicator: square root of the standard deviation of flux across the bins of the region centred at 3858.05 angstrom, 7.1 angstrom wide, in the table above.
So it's 1.0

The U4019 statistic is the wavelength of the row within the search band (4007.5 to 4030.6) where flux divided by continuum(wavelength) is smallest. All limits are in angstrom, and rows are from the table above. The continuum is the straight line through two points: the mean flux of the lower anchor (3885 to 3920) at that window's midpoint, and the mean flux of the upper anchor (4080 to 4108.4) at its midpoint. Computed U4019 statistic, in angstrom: 4030.14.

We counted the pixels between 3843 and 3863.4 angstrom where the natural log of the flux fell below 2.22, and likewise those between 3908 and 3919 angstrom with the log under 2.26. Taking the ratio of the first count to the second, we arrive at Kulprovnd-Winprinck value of 3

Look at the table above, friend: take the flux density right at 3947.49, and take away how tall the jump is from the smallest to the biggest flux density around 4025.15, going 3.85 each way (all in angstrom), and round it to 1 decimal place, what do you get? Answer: 5.9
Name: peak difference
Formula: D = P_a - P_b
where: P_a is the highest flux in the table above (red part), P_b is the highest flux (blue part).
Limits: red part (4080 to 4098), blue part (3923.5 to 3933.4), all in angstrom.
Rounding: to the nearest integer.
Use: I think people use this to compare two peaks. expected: 13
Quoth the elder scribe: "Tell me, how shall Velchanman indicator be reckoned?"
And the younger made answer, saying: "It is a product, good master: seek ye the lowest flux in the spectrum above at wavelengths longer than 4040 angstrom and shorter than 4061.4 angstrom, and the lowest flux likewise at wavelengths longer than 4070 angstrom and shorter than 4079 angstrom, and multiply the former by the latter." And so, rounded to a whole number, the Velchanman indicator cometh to 35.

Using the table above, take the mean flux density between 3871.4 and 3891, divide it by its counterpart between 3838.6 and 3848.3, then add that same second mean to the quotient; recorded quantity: 7.5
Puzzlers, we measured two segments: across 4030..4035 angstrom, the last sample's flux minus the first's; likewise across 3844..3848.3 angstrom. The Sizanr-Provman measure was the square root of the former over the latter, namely 1.1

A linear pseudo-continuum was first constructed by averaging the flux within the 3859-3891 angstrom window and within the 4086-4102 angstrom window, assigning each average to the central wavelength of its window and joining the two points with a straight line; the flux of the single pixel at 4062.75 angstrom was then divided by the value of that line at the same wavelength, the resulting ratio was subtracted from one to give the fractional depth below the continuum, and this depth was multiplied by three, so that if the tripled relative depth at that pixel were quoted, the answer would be 1.4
